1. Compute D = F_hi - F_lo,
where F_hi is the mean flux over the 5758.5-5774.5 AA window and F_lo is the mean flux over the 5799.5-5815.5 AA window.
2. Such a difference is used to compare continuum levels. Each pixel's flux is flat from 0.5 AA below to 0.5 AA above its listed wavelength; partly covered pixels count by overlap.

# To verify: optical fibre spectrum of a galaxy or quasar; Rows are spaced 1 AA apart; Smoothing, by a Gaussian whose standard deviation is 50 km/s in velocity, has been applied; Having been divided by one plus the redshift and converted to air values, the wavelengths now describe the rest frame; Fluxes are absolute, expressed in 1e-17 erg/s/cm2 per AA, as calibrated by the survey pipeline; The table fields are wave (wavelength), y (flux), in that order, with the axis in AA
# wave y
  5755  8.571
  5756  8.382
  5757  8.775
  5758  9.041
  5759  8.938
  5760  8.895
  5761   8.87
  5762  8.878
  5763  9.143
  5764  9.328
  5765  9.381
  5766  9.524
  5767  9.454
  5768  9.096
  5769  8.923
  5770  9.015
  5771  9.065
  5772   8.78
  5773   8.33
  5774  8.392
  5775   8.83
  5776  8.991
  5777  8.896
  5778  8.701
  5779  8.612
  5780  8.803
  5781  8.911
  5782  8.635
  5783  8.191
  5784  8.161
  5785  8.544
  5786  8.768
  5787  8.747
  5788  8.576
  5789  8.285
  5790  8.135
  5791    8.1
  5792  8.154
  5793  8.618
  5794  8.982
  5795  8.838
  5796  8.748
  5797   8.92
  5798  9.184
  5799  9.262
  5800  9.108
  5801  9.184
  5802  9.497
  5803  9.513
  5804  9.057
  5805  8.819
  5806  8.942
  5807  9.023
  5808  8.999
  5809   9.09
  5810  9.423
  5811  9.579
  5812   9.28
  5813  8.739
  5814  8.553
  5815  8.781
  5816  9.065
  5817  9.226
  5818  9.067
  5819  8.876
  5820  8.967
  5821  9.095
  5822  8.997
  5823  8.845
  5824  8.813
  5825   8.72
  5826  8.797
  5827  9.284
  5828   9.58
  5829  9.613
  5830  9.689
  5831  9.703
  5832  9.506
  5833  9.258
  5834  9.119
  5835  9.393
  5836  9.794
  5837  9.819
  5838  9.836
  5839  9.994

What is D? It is -0.1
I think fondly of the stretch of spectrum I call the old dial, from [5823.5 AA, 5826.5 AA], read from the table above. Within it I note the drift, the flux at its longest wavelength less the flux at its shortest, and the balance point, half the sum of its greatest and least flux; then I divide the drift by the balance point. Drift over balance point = 0.00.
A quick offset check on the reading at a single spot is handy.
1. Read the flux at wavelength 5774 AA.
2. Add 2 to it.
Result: 10.4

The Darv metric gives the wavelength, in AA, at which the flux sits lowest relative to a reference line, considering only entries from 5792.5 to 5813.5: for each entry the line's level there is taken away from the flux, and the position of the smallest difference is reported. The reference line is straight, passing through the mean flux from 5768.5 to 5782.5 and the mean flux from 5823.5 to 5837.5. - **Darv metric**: 5813 AA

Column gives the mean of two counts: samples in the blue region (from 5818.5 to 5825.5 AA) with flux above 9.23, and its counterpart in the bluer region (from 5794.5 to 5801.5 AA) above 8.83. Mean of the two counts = 3.0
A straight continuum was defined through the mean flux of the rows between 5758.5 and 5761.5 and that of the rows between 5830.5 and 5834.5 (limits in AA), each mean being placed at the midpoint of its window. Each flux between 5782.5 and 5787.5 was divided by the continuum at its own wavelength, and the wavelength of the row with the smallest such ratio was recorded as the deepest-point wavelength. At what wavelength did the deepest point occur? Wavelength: 5784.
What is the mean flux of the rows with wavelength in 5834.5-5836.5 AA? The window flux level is 9.59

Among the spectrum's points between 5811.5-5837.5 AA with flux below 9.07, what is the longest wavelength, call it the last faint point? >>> 5826 AA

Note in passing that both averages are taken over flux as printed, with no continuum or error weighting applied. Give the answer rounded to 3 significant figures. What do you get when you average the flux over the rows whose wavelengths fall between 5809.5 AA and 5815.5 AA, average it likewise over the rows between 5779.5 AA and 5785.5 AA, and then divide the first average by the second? 1.06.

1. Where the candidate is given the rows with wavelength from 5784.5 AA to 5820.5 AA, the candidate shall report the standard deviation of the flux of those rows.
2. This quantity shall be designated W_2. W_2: 0.37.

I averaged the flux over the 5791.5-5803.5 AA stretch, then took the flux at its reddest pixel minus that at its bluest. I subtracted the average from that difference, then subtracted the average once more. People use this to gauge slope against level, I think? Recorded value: -16.6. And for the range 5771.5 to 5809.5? -17.2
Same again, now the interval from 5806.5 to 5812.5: -18.2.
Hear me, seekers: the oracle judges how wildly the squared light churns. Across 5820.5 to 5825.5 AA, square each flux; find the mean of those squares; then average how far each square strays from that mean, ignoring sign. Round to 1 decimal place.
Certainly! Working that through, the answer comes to 2.2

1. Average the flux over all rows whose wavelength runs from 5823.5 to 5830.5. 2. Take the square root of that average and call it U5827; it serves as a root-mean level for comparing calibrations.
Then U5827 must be 3.04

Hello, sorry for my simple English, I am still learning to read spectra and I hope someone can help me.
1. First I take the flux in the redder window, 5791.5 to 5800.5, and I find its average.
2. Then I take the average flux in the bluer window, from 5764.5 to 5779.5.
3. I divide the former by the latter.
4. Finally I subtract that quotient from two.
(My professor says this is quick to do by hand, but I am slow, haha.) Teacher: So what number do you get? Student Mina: 1.007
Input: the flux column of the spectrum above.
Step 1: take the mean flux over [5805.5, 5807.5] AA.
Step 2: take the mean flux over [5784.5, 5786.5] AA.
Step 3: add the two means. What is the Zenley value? 17.6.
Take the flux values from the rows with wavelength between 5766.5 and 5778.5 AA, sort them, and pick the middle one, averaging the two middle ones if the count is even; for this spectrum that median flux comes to 8.91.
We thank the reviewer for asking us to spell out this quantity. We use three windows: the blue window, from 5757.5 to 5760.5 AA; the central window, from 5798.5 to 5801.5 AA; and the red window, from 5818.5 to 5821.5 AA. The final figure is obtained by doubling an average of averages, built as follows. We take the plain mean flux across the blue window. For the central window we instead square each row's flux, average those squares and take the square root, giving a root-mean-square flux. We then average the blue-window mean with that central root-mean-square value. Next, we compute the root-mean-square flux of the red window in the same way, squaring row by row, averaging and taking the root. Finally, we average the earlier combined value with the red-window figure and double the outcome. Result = 18.1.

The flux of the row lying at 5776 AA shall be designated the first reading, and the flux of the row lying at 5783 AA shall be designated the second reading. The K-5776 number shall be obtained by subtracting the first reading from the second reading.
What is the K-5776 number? -0.8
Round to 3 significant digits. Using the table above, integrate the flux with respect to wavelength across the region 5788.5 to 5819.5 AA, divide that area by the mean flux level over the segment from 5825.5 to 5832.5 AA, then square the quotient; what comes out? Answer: 859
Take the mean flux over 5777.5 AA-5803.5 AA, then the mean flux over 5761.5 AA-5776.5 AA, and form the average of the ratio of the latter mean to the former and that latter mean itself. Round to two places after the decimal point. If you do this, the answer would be 5.02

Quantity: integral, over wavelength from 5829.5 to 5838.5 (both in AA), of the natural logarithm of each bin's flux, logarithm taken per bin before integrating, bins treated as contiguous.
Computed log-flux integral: 20.3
